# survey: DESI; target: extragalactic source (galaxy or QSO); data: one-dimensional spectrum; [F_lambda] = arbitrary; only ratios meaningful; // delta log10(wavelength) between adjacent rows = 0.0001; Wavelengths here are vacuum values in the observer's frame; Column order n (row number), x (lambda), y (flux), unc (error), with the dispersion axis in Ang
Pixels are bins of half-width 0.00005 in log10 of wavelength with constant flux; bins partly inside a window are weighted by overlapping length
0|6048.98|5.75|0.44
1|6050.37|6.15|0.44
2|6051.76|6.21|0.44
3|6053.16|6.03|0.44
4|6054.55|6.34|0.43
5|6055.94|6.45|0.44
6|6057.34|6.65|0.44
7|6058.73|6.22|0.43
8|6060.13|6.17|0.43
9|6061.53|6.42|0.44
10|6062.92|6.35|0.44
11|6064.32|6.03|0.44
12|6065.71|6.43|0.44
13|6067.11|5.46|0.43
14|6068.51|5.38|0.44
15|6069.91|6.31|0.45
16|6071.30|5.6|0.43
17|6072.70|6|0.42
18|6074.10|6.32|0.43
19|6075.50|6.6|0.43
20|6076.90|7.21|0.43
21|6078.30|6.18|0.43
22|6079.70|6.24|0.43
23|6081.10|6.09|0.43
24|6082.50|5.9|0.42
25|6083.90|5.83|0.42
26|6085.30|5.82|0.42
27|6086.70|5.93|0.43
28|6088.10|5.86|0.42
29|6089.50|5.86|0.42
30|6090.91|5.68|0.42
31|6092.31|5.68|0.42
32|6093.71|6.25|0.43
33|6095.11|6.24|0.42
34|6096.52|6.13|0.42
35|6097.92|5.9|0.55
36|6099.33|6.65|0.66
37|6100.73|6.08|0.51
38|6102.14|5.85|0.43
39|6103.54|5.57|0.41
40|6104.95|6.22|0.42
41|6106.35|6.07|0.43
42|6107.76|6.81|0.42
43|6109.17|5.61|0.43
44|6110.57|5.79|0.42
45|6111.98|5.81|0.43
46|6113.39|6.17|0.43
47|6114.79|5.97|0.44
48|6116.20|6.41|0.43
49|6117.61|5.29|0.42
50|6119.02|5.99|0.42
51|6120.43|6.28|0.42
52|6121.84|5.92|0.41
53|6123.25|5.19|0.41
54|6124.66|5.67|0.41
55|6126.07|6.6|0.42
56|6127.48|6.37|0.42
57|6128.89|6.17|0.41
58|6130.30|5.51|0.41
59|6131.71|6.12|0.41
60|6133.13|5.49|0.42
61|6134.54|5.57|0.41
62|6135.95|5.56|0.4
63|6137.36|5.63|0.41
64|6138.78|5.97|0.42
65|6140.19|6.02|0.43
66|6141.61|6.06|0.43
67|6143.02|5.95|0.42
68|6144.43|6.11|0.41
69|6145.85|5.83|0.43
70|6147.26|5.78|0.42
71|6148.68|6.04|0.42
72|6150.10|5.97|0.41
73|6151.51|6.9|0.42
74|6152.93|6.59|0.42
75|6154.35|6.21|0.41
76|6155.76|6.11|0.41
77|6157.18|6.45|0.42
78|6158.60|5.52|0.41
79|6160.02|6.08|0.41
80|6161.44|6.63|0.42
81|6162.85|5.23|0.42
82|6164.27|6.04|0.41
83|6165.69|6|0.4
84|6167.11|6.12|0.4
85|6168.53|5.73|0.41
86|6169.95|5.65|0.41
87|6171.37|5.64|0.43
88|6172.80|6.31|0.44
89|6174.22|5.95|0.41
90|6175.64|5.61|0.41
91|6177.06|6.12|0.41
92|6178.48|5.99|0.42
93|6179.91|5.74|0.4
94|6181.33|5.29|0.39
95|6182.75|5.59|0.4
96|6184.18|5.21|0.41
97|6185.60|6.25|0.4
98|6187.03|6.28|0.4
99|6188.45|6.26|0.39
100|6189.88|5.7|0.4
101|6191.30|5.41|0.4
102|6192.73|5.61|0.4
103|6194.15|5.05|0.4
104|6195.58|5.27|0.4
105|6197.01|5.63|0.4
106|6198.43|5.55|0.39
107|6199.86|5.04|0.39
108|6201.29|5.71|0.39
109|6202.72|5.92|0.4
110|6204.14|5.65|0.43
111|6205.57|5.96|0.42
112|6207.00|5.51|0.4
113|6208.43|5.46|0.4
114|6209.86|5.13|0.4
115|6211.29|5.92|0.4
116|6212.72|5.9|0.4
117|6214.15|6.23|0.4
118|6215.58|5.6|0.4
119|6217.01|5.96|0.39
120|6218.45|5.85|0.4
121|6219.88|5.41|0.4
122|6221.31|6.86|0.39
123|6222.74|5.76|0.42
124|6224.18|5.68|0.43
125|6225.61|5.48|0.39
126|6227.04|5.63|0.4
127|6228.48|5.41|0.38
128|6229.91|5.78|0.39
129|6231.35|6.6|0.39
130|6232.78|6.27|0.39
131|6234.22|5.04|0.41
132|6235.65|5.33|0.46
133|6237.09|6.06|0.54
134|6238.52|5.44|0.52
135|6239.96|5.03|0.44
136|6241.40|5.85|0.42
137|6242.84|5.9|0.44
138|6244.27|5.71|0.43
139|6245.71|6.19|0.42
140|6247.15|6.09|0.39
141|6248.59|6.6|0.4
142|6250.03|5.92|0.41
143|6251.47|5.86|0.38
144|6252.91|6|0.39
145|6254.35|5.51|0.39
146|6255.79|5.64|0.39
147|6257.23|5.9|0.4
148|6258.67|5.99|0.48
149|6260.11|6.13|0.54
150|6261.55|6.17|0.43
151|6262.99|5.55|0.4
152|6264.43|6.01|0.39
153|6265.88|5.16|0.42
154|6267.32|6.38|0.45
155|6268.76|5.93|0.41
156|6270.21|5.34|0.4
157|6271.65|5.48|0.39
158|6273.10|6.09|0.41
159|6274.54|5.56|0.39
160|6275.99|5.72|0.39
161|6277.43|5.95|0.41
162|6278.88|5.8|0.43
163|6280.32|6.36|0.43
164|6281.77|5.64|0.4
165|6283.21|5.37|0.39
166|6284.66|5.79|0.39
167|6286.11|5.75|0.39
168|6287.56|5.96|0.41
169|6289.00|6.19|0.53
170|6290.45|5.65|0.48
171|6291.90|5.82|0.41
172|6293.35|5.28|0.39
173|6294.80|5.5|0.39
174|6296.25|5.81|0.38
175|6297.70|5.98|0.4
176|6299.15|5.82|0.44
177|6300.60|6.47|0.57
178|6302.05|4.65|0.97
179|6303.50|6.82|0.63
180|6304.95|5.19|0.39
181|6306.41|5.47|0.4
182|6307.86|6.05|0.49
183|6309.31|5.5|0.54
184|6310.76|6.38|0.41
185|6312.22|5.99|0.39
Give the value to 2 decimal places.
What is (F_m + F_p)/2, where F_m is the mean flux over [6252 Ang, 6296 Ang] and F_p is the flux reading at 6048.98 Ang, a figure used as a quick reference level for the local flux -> 5.77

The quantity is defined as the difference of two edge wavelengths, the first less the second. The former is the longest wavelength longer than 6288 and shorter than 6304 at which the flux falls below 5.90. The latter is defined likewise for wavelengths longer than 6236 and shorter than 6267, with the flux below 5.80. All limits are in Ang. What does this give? 36.2 Ang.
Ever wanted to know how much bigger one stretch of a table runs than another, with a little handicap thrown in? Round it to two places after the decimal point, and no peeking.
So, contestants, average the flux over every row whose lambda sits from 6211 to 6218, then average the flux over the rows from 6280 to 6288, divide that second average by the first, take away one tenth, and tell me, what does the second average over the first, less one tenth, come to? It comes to 0.88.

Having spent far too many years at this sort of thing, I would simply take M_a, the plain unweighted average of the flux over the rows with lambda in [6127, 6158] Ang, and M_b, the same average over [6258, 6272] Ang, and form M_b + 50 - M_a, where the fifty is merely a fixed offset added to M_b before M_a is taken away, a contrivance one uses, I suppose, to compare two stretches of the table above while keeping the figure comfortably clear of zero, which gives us 49.8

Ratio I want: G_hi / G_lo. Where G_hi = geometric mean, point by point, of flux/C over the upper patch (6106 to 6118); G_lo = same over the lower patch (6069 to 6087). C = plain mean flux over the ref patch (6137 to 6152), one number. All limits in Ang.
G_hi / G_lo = 0.973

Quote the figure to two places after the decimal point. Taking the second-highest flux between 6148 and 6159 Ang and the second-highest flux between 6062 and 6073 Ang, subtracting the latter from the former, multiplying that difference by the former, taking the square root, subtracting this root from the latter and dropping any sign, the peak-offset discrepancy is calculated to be 5.09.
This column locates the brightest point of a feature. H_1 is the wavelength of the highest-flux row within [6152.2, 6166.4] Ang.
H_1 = 6161.44 Ang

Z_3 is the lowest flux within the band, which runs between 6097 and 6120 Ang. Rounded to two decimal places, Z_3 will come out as 5.29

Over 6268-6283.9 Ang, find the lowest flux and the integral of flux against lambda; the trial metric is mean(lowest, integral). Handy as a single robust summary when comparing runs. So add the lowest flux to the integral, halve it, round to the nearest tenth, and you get 48.4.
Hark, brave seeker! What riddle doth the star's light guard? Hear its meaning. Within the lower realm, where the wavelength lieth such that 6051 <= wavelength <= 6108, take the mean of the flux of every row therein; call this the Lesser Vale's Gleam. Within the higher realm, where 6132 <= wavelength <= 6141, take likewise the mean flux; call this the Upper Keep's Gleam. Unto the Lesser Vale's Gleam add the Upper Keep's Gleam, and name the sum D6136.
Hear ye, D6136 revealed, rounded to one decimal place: 11.8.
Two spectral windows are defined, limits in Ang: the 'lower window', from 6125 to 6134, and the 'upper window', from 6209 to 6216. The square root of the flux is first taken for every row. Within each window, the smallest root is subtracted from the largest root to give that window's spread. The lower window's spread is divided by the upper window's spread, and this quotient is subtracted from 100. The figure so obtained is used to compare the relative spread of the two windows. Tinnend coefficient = 99.02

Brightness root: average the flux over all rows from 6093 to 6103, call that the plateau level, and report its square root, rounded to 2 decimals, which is 2.48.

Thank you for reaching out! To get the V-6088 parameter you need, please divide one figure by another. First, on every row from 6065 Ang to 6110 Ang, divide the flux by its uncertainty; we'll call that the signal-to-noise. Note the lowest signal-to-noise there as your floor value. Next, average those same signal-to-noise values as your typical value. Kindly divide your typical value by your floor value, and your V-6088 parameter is 1.38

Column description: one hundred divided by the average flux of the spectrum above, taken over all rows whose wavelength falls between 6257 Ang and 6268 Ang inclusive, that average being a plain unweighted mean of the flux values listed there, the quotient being 16.9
